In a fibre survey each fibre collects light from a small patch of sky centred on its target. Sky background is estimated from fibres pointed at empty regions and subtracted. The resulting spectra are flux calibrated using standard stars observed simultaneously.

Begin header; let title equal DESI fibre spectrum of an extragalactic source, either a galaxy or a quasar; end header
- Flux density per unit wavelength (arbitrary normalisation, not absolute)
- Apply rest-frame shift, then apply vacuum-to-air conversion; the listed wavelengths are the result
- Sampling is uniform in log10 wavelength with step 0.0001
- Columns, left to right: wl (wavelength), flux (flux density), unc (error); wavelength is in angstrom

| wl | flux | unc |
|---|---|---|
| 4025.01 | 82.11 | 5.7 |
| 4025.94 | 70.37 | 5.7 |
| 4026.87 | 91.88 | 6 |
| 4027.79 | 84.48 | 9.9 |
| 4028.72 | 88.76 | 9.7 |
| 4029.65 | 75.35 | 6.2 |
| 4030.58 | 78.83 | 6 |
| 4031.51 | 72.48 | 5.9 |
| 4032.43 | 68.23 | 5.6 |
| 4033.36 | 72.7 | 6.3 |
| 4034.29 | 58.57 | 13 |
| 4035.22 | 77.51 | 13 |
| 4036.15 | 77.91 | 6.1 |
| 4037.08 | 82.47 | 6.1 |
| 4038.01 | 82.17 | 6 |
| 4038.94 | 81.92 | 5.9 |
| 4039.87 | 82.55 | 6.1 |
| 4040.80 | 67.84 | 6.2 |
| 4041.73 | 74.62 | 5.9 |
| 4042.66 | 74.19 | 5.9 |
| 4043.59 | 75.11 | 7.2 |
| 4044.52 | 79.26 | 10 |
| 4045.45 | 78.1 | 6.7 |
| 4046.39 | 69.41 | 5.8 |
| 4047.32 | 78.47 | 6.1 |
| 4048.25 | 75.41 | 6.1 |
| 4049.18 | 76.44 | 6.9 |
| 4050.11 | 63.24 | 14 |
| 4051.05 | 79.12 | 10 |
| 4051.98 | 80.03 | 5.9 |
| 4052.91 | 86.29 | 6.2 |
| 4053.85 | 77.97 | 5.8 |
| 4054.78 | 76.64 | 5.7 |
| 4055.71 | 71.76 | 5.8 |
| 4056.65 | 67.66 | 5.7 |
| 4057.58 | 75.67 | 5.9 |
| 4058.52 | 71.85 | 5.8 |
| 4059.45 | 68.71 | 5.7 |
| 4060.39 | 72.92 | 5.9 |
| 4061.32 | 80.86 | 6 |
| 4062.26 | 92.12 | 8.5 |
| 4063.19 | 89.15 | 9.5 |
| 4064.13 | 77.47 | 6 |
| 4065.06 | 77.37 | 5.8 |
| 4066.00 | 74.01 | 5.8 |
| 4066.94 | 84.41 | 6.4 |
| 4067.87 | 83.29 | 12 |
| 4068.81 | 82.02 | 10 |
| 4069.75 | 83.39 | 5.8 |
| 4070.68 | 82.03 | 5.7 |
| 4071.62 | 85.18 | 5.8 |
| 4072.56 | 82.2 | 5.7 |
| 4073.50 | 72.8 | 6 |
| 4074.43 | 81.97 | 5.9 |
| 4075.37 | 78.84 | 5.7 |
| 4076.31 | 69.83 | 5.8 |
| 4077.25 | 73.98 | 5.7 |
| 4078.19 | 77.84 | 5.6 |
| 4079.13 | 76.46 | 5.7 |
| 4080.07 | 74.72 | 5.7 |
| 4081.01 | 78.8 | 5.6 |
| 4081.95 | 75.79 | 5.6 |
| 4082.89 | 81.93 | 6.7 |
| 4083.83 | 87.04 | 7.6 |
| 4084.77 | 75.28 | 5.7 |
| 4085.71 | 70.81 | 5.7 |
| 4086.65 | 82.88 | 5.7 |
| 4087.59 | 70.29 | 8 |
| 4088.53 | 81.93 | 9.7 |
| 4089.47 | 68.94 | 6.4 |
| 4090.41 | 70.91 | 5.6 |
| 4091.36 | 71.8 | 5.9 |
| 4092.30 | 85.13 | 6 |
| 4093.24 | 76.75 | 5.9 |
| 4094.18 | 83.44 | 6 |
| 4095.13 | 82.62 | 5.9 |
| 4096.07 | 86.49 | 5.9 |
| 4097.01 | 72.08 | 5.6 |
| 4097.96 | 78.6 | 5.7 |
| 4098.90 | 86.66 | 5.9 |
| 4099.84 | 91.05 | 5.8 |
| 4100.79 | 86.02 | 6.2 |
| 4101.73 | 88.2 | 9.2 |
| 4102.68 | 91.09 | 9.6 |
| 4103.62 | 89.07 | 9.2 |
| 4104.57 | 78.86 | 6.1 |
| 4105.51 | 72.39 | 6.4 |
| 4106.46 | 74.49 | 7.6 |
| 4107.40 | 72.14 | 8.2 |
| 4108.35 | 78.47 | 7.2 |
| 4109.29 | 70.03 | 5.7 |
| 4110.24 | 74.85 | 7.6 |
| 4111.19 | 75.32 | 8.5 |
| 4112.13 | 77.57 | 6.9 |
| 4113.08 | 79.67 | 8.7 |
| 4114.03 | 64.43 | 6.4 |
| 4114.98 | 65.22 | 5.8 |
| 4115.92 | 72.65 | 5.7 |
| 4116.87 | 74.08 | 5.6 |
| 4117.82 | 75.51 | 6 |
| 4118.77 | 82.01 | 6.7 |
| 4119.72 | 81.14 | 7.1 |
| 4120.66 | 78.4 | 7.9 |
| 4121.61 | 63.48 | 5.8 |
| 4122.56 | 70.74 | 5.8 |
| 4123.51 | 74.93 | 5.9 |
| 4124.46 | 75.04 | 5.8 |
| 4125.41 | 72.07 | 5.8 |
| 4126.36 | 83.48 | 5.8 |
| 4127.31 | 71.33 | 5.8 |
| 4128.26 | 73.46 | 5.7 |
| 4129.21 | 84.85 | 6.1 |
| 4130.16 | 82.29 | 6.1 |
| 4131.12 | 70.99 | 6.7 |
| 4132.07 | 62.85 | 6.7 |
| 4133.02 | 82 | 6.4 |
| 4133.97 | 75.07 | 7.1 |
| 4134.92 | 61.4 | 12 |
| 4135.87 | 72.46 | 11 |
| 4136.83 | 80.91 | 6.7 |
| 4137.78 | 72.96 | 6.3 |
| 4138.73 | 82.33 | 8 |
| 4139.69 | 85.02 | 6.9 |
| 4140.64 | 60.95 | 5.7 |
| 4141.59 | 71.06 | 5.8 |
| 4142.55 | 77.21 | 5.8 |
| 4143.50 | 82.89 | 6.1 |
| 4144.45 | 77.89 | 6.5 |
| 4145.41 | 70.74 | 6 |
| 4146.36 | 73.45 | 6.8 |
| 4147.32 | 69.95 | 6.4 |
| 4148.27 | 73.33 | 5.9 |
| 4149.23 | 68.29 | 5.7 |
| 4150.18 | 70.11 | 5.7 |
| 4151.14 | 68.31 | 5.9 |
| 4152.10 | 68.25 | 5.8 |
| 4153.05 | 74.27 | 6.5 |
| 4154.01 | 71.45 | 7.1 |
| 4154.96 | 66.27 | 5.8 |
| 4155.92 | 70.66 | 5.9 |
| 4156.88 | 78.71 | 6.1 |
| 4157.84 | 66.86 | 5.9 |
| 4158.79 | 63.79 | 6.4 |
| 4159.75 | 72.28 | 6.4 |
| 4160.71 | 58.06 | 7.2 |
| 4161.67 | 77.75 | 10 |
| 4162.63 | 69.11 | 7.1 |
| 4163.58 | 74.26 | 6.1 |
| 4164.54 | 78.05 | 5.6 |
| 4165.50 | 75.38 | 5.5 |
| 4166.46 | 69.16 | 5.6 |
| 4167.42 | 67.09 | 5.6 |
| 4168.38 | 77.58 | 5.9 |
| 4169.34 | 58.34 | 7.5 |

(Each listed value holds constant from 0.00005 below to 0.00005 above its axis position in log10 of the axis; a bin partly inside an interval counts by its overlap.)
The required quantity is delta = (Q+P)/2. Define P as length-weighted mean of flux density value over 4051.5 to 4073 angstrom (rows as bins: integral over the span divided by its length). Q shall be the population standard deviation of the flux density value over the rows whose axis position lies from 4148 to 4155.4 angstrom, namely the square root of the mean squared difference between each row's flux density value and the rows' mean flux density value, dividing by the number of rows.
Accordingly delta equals 40.9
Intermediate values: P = 79.3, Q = 2.6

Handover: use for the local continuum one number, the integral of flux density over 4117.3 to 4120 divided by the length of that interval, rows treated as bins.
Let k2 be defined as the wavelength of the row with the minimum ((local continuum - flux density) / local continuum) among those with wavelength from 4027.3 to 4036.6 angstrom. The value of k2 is 4028.72 angstrom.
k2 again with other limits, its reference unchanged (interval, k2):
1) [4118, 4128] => 4126.36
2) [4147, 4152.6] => 4148.27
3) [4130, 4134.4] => 4130.16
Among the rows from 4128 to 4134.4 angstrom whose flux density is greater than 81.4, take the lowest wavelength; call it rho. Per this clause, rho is 4129.21 angstrom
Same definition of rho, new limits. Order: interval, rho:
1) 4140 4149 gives 4143.50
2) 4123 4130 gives 4126.36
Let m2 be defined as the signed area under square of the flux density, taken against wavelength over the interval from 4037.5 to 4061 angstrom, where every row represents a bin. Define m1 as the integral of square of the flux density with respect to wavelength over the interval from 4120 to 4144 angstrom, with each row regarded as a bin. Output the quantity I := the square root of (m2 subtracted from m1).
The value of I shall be 27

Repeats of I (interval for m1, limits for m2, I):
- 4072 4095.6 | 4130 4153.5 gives 121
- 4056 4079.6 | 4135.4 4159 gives 142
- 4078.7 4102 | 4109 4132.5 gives 130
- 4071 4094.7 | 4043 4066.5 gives 64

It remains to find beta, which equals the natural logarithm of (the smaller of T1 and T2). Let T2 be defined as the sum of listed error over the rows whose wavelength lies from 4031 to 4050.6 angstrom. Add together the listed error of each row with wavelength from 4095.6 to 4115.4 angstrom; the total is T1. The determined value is 5.00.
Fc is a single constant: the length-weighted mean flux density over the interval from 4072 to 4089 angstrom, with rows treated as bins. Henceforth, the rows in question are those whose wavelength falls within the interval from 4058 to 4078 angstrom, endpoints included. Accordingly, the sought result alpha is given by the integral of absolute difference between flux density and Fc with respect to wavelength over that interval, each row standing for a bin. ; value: 107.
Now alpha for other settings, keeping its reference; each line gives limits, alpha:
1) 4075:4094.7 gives 89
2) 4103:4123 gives 103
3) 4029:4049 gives 89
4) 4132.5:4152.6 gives 129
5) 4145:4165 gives 140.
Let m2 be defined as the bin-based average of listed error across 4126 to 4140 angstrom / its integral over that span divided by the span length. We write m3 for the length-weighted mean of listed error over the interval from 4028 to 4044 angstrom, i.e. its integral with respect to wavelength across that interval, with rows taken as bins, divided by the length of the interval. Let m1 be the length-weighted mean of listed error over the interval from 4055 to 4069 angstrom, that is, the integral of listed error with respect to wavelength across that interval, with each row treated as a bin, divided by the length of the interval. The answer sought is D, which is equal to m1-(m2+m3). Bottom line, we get -7.43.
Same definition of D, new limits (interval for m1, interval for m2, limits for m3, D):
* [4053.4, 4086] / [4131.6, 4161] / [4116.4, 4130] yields -6.43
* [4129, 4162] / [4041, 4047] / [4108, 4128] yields -6.64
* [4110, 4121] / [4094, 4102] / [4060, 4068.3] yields -6.61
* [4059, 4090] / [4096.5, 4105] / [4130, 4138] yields -8.21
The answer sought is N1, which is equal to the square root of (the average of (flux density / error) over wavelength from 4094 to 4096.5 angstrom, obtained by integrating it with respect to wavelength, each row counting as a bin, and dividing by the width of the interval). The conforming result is 3.8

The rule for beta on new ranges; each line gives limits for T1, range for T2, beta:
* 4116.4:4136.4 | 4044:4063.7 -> 4.95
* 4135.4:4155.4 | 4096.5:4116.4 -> 4.92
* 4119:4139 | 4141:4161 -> 4.87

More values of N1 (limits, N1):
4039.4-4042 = 3.5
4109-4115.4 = 3.2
